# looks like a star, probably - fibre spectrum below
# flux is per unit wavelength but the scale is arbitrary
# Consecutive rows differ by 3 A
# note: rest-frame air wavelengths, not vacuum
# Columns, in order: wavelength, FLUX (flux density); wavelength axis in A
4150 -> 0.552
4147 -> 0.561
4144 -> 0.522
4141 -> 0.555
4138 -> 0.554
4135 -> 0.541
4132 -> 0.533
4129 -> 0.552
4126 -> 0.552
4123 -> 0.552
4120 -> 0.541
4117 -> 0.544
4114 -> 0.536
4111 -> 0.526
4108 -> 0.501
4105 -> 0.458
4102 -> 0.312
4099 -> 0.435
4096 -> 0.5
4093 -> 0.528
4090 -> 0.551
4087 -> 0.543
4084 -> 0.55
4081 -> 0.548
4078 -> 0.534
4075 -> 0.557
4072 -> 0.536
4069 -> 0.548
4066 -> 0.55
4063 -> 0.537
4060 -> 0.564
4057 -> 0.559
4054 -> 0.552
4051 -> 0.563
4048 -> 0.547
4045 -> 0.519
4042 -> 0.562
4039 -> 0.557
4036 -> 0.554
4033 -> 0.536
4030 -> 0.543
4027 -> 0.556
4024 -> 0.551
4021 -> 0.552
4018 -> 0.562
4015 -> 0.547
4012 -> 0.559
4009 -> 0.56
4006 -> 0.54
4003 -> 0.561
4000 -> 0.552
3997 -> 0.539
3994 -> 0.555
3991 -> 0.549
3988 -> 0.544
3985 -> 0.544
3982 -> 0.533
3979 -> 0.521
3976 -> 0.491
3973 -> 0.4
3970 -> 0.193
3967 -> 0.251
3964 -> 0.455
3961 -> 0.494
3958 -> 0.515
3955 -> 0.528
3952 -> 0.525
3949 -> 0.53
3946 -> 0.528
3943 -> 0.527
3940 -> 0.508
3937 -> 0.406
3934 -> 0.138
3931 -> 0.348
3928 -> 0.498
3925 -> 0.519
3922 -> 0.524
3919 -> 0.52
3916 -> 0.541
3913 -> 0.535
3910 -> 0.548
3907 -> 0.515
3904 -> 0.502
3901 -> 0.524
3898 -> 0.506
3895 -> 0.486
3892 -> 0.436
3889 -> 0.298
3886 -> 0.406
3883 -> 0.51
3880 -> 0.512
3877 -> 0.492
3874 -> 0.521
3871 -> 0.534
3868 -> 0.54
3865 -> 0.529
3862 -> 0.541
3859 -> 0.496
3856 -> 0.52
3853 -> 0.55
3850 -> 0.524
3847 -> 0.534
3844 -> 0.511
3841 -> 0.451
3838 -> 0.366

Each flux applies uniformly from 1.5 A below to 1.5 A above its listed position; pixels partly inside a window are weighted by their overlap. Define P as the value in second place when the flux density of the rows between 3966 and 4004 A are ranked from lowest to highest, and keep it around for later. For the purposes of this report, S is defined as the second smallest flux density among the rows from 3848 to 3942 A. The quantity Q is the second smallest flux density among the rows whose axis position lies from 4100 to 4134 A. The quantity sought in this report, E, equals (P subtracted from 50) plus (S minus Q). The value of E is 49.59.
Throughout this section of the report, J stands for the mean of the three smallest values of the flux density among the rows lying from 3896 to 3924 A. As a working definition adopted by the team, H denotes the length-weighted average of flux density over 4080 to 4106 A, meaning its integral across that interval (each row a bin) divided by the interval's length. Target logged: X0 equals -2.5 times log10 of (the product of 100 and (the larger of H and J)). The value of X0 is -4.26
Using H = 0.491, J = 0.51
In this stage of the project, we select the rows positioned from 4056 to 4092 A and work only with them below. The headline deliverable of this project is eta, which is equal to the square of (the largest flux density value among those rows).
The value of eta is 0.318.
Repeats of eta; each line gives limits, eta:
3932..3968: 0.281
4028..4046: 0.316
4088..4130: 0.305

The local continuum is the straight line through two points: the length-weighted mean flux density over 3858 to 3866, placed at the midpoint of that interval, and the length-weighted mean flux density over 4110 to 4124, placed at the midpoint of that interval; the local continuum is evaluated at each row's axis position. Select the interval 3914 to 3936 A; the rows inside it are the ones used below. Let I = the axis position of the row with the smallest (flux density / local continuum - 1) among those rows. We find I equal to 3934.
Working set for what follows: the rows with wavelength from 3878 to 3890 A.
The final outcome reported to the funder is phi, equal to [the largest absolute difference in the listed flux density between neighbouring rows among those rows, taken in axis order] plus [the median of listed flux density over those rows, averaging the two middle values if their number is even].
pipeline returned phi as 0.566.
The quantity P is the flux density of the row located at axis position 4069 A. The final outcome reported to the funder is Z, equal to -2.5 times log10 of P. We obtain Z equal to 0.653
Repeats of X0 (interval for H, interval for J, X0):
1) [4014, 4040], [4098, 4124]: -4.35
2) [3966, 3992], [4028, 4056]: -4.32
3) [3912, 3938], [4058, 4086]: -4.32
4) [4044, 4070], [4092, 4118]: -4.35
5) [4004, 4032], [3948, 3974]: -4.36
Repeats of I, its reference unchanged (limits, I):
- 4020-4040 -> 4033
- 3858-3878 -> 3877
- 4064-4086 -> 4078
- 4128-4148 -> 4144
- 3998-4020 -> 4006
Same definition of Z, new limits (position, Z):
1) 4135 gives 0.667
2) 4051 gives 0.624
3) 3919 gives 0.710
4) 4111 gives 0.698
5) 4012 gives 0.631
